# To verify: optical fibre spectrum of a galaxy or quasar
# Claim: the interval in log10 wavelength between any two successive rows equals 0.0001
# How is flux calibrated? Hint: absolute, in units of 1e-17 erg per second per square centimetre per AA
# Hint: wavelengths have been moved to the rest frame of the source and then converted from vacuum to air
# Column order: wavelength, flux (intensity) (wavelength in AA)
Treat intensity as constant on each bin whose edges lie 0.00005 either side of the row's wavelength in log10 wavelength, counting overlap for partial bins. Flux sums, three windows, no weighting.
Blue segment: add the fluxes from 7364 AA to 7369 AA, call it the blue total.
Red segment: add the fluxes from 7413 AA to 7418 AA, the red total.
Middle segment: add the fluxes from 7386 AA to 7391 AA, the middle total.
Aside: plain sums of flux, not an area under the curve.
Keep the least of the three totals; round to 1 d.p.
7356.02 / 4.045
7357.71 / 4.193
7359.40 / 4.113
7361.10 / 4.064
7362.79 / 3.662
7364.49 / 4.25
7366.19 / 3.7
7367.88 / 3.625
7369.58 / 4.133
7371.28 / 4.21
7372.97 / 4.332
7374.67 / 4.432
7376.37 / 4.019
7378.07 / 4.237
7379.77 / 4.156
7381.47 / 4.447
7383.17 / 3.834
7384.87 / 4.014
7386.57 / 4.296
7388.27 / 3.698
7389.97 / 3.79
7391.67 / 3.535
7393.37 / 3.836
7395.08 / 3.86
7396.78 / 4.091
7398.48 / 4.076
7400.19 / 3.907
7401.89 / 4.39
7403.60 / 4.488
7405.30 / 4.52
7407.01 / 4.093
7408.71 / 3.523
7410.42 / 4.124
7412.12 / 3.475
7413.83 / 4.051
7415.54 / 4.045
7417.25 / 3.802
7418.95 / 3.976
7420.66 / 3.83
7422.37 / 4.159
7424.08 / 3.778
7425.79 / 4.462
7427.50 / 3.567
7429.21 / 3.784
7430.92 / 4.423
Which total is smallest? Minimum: 11.6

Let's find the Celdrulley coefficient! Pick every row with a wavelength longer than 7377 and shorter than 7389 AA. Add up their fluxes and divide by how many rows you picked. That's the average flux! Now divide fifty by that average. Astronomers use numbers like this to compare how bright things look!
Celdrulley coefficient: 12.20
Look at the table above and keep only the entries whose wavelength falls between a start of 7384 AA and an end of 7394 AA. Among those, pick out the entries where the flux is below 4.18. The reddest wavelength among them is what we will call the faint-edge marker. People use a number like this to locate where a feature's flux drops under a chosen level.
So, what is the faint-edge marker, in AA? 7393.37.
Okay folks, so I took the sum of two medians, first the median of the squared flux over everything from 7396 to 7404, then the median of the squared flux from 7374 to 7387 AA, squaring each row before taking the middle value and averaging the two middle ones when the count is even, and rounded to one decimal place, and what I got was 34.3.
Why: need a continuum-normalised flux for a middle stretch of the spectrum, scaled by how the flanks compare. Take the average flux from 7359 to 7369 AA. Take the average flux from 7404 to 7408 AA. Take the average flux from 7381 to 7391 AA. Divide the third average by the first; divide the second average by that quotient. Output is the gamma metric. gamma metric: 4.2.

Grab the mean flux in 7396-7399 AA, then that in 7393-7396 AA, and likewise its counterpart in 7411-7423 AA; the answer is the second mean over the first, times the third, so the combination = 3.68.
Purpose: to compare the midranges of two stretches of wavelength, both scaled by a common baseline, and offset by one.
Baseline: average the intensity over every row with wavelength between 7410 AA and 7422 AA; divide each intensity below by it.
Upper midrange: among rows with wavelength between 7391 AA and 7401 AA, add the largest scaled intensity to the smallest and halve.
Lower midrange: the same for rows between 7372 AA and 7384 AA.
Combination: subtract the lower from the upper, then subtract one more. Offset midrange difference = -1.08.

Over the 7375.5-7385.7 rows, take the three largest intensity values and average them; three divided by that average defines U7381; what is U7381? 0.70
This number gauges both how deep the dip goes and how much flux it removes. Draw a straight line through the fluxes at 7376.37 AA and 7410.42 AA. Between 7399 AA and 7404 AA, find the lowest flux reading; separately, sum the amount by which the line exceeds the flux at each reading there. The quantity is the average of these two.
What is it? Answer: 1.71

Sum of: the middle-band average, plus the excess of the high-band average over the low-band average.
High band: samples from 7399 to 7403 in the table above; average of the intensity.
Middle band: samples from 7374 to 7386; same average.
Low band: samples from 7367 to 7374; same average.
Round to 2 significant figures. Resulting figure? 4.2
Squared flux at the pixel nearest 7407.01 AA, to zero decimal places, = 17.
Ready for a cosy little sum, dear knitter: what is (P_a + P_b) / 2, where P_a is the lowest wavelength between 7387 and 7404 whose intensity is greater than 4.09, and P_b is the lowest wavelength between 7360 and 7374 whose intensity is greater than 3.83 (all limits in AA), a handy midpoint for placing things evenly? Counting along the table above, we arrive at 7378.9 AA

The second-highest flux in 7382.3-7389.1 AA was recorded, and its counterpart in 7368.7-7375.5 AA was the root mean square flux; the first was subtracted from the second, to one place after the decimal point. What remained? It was 0.3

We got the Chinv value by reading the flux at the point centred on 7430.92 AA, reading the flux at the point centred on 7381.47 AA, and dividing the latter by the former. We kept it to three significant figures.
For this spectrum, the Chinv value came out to 1.01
